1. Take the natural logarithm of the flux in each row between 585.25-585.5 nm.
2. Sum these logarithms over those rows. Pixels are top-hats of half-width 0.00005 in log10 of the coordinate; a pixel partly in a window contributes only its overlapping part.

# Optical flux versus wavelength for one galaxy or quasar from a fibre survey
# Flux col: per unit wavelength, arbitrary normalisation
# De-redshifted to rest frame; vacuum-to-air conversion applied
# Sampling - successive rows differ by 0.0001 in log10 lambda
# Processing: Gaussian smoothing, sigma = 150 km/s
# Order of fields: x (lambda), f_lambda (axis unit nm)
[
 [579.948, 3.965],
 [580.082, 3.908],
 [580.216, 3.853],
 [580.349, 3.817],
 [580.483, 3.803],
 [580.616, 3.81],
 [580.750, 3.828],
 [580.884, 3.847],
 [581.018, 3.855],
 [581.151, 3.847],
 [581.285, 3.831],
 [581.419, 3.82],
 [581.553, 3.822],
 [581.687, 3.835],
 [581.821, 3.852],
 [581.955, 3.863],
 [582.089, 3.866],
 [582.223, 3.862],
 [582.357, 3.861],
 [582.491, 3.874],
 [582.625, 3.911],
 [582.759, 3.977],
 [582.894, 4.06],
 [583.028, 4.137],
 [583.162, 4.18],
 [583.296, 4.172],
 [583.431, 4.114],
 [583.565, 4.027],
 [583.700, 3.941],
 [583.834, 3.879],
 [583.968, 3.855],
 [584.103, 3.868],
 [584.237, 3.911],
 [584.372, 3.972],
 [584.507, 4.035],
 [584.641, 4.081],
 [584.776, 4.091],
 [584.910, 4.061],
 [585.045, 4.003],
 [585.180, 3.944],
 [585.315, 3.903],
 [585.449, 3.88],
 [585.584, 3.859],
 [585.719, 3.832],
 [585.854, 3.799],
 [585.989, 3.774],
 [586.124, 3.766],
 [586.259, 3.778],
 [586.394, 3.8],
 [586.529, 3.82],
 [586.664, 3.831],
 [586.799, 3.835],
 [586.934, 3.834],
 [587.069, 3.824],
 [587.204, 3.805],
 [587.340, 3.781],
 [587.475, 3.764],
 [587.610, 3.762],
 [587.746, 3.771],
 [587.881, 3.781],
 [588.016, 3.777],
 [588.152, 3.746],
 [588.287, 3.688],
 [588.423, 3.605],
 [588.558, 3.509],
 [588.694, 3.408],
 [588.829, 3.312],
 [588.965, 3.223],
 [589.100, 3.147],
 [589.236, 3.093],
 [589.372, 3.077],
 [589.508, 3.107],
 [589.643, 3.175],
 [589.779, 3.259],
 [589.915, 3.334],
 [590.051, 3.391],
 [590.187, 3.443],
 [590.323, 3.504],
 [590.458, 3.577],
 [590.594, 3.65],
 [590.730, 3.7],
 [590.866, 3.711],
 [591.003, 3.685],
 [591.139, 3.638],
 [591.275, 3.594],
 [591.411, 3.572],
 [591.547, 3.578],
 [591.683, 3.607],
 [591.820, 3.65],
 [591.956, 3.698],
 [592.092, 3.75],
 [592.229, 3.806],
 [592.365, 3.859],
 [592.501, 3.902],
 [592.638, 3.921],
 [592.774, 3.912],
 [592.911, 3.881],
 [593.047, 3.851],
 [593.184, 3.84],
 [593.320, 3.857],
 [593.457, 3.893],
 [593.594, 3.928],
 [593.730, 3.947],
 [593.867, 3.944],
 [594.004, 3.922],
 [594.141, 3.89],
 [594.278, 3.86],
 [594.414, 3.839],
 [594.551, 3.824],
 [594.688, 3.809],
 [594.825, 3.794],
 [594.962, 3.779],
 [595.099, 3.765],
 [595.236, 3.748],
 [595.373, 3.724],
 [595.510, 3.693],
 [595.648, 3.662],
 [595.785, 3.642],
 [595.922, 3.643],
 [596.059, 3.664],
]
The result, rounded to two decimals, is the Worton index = 2.72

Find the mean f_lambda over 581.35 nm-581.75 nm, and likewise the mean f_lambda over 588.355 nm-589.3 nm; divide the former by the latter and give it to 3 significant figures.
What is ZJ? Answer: 1.15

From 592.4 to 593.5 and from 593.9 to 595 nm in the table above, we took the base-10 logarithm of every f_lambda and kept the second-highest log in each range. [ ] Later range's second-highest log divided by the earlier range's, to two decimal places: 1.00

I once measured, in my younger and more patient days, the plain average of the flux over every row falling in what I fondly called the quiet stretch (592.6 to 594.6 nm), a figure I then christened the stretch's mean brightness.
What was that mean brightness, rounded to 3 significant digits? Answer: 3.89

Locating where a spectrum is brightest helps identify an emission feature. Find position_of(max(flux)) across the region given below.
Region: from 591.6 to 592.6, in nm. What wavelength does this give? 592.501 nm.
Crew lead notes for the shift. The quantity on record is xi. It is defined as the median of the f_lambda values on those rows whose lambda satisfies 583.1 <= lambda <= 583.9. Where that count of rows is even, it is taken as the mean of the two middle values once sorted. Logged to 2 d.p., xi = 4.07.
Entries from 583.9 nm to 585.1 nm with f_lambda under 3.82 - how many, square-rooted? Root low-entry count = 0.0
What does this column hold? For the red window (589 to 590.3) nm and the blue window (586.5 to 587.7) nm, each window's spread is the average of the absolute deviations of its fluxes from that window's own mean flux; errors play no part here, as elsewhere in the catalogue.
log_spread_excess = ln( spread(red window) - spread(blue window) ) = -2.4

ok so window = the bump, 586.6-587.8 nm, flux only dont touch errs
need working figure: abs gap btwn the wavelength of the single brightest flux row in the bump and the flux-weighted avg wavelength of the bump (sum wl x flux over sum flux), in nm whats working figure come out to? 0.40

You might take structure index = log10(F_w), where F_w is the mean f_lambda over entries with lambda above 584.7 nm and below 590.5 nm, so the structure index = 0.562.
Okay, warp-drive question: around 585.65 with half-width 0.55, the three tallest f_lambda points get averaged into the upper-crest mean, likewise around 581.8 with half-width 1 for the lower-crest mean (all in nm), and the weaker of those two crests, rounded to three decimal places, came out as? 3.909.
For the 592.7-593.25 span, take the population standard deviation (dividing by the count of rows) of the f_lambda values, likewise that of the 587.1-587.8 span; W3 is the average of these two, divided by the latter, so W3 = 1.39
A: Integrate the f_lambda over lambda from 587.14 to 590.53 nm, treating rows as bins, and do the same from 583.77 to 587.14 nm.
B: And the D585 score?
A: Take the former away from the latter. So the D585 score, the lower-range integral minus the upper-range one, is 1.3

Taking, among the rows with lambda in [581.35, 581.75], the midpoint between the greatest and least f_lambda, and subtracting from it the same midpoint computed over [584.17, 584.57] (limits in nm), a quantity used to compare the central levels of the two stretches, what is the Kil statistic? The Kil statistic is -0.15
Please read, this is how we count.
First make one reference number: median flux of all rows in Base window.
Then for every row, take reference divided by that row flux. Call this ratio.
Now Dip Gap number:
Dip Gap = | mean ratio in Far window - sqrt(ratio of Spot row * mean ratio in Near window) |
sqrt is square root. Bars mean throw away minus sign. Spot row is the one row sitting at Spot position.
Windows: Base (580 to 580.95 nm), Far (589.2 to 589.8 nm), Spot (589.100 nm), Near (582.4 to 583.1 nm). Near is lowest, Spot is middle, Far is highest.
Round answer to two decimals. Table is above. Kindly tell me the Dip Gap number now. 0.14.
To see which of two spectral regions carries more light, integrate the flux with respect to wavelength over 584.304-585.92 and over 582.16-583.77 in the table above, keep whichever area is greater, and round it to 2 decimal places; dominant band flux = 6.46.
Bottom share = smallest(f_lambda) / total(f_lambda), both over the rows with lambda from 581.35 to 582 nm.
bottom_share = 0.199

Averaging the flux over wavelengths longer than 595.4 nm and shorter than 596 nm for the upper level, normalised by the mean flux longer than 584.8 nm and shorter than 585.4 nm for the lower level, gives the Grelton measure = 0.92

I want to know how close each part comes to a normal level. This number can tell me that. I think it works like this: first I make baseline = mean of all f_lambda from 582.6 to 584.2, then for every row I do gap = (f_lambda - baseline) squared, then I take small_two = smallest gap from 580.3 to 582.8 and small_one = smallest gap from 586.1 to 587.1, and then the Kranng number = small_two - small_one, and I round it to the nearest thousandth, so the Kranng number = -0.030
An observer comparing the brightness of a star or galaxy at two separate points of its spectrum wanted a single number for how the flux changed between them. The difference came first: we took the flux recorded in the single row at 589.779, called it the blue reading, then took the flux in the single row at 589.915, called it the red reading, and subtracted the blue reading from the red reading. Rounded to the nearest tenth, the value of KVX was 0.1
